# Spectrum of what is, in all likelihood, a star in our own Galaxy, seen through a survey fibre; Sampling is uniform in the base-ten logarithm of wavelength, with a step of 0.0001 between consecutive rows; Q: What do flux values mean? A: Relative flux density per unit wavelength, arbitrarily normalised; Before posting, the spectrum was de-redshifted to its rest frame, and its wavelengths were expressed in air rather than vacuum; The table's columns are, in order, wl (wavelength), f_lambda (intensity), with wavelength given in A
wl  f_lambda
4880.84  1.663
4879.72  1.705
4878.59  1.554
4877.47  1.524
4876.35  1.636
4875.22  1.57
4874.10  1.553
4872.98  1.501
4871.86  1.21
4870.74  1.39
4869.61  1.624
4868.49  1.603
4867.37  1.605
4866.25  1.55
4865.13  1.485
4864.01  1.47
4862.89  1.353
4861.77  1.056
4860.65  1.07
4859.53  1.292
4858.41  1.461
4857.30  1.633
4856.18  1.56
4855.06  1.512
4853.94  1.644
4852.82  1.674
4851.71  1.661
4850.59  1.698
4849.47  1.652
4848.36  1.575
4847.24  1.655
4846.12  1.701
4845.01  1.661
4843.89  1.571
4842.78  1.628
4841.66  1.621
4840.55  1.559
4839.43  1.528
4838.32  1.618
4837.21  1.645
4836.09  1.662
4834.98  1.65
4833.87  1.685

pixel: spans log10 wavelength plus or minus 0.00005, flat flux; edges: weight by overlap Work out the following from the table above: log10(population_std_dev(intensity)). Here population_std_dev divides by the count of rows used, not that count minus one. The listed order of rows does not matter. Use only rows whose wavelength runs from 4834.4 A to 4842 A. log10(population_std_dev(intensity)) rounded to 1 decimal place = -1.3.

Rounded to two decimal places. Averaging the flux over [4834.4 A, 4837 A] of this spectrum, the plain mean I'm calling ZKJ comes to 1.66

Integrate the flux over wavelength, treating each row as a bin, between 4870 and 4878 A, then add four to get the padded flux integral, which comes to 16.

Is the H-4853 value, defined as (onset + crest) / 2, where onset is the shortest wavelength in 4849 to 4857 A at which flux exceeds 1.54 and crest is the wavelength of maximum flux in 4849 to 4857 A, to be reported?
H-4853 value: 4850.0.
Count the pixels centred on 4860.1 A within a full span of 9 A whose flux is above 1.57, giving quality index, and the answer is 1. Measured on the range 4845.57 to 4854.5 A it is 8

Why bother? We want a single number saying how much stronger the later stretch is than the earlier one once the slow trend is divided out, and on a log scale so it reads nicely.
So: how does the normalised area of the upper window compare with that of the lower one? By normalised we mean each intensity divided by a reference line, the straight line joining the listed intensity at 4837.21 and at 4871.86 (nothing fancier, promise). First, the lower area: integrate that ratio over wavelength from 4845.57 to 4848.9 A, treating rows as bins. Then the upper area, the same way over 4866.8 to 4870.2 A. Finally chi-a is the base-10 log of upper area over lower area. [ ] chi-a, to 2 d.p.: 0.08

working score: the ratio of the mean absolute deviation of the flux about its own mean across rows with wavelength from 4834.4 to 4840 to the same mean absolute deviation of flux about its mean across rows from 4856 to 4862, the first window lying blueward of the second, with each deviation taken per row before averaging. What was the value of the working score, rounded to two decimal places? 0.18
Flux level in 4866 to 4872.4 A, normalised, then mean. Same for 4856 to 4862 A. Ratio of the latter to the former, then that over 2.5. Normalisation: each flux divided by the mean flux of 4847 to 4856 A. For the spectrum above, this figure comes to 0.36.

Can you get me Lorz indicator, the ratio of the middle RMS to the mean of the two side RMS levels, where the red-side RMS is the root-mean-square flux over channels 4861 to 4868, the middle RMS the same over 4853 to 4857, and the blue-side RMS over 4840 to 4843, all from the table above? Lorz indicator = 1.04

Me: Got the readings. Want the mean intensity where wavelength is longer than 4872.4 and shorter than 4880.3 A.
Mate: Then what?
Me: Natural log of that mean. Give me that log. 0.456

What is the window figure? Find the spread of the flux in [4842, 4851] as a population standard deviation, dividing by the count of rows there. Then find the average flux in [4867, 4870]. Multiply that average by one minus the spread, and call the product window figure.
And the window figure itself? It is 1.54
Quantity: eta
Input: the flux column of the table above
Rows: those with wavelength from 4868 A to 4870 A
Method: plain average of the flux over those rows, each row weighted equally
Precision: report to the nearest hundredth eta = 1.61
